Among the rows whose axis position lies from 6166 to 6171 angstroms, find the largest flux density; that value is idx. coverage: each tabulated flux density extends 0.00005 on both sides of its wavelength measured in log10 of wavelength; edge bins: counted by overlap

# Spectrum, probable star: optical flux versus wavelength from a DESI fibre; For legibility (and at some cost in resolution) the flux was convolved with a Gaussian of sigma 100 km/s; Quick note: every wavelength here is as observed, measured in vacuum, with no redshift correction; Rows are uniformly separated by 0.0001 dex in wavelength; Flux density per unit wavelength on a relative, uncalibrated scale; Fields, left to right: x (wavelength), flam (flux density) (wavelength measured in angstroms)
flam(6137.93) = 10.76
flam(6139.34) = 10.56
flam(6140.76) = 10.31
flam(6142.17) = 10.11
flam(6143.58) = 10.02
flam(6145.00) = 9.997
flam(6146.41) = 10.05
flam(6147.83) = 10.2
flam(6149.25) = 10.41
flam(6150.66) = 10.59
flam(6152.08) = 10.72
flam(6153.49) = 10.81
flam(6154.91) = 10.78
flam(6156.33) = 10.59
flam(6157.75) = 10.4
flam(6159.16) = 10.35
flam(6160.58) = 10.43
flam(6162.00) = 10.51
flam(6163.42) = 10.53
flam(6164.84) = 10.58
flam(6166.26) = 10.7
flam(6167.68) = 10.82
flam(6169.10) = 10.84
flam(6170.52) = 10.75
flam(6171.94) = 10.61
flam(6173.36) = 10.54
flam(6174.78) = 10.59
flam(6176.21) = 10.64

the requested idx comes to 10.84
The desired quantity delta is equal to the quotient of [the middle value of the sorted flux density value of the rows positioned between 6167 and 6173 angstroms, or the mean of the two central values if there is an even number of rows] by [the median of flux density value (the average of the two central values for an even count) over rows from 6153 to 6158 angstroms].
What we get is 1.01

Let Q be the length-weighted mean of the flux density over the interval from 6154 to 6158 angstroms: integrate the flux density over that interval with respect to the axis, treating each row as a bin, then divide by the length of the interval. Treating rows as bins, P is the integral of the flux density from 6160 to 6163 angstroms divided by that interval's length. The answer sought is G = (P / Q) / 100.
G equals 0.0099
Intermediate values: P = 10.5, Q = 10.60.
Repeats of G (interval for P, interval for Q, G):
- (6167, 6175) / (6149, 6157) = 0.0100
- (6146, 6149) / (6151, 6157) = 0.0095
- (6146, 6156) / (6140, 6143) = 0.0103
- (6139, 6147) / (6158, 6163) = 0.0097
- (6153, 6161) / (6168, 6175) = 0.0099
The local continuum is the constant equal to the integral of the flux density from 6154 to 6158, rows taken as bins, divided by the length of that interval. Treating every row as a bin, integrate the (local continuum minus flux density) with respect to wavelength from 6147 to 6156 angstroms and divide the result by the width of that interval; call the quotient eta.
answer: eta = 0.02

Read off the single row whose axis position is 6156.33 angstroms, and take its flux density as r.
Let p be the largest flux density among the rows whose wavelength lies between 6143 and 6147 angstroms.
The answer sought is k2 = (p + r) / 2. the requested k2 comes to 10.3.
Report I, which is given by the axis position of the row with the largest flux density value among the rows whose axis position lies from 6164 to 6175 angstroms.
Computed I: 6169.10 angstroms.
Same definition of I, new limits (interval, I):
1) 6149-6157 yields 6153.49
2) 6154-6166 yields 6154.91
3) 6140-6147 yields 6140.76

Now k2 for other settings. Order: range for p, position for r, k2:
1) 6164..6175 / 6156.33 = 10.7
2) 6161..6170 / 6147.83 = 10.5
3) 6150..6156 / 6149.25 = 10.6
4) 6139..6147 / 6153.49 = 10.7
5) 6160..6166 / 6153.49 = 10.7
